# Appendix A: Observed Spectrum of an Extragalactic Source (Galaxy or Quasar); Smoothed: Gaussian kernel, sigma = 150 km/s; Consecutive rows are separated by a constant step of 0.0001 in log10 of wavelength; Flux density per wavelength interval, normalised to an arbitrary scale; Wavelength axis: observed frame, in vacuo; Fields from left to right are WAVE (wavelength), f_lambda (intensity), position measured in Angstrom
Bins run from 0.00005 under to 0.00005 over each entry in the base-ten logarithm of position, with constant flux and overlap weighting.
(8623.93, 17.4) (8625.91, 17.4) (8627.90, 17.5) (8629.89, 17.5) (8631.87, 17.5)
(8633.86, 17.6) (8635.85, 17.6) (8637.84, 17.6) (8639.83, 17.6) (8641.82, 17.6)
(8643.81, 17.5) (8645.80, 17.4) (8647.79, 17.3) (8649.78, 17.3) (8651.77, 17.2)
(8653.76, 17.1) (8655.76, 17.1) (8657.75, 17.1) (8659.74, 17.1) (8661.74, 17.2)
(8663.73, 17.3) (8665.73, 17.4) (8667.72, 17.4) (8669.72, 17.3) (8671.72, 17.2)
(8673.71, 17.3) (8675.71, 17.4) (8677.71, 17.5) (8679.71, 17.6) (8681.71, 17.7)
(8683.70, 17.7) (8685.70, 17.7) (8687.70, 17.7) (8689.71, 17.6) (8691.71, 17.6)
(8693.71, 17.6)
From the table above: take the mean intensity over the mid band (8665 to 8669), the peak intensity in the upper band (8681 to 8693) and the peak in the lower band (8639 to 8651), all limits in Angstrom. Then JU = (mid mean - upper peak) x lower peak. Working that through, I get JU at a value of -5.3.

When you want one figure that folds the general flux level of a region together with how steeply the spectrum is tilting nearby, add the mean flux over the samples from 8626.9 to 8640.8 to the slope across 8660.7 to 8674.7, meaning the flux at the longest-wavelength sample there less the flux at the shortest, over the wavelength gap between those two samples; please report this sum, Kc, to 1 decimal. 17.6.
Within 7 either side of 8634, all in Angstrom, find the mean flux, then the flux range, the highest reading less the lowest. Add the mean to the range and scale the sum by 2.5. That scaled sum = 44.1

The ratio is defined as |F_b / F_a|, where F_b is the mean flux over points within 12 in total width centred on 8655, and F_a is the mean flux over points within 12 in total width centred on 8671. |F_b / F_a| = 0.99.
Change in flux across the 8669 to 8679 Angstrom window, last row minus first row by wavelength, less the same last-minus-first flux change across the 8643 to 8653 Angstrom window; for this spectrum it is 0.5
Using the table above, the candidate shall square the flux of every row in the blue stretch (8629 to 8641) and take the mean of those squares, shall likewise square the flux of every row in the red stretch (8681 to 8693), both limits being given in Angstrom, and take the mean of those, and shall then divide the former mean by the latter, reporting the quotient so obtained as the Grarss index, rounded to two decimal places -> 0.99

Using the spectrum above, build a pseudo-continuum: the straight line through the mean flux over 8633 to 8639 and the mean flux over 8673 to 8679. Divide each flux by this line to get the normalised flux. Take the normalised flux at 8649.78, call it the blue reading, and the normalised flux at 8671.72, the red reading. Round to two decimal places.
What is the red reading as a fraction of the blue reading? 1.00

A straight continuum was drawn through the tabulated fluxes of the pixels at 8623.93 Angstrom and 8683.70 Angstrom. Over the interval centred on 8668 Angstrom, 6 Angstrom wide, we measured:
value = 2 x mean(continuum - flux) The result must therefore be 0.5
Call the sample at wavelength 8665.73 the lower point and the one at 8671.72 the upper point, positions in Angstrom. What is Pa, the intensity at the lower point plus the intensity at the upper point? 34.6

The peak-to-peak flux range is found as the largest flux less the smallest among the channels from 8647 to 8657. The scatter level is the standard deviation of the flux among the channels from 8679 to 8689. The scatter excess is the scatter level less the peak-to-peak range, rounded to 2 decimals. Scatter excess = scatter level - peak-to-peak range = -0.16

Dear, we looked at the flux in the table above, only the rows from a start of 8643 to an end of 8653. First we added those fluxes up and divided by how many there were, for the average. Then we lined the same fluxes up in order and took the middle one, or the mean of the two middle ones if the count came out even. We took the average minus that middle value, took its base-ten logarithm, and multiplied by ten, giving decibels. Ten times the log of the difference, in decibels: -14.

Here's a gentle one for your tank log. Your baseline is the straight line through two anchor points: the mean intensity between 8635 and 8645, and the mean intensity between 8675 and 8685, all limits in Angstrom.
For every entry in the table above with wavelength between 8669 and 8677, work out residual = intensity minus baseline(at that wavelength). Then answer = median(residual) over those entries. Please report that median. -0.3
